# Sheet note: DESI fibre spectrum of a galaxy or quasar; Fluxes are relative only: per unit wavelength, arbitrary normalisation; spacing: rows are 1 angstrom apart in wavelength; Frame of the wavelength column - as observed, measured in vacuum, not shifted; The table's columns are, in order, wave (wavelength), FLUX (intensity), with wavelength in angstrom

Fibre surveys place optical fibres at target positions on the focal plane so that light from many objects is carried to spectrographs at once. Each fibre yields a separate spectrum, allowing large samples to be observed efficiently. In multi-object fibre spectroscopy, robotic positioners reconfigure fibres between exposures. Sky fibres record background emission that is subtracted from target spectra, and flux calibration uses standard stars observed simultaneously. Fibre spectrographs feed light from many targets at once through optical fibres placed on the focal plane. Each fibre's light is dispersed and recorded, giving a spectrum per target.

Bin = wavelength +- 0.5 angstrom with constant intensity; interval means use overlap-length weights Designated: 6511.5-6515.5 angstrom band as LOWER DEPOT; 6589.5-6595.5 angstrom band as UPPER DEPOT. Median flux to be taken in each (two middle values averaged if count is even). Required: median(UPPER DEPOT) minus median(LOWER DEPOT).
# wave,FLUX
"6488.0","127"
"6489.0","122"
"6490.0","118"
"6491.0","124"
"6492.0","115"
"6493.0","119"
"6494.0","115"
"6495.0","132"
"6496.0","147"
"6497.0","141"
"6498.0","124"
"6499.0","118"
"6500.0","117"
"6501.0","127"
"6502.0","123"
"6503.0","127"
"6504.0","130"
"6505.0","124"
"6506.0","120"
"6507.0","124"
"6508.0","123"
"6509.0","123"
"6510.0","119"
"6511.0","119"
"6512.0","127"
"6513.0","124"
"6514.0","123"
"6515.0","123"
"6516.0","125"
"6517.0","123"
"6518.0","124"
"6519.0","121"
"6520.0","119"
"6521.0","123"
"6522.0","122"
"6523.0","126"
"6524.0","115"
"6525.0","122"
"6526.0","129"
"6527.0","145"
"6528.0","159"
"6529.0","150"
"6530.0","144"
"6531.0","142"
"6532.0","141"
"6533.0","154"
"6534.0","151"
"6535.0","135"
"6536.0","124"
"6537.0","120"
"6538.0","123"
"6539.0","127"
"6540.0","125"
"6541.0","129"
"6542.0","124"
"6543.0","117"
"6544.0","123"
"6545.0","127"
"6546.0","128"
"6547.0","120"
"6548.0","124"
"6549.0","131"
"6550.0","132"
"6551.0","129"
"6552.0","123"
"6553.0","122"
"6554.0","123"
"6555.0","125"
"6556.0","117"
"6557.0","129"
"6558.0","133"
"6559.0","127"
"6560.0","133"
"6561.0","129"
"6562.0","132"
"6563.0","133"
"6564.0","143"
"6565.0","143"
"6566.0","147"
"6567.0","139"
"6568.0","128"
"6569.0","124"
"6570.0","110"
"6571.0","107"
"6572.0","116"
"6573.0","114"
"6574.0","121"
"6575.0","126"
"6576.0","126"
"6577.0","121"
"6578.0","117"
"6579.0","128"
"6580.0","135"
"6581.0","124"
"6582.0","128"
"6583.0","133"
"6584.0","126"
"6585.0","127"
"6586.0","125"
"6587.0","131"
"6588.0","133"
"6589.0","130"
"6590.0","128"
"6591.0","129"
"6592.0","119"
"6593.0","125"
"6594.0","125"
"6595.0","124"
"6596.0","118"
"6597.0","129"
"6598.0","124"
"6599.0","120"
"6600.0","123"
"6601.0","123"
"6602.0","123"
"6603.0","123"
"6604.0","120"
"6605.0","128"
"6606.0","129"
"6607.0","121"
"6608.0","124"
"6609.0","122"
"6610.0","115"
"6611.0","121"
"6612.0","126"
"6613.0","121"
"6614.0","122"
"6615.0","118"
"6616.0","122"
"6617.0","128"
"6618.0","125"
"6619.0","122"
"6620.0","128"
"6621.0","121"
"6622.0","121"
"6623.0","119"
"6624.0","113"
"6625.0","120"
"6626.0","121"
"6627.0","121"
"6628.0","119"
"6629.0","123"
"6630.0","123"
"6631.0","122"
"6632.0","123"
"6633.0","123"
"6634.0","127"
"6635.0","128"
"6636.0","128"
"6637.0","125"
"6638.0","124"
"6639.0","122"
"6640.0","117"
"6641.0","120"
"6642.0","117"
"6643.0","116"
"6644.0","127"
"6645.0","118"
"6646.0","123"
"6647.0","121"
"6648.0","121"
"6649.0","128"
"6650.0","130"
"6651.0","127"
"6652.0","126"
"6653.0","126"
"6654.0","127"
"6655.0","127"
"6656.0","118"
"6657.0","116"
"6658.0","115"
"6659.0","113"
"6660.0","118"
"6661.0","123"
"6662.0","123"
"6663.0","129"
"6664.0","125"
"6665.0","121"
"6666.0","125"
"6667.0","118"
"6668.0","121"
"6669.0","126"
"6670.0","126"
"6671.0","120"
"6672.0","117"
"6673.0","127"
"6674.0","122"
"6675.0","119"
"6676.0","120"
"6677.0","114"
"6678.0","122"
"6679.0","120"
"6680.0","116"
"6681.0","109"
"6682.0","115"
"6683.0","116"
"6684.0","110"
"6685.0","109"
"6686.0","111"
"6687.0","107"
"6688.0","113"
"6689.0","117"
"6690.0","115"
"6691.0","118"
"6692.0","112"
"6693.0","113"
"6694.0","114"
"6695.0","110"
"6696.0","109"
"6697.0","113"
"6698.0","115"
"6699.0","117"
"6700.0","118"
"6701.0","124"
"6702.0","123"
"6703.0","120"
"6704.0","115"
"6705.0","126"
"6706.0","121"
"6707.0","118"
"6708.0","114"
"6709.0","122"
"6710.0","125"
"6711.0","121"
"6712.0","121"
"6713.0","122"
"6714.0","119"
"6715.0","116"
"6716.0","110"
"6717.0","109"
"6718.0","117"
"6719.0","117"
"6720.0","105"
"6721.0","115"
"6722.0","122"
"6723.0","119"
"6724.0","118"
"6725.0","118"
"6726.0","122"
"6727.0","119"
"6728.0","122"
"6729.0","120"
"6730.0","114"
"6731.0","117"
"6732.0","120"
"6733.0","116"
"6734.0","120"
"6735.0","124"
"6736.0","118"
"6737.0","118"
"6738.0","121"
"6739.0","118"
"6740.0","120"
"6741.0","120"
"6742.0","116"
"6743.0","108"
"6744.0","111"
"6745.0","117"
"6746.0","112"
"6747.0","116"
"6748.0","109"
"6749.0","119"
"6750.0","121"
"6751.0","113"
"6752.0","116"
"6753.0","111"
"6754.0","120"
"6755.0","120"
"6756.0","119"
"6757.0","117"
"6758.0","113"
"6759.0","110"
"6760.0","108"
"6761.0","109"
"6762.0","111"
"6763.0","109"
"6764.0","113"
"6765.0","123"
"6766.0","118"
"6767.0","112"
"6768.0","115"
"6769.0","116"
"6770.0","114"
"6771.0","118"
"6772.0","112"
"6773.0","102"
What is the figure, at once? 1.5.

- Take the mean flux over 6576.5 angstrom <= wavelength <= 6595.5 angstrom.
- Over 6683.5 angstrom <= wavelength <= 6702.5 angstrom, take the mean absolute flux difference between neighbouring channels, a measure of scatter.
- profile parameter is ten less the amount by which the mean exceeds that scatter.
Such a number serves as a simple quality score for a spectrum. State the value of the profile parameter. -114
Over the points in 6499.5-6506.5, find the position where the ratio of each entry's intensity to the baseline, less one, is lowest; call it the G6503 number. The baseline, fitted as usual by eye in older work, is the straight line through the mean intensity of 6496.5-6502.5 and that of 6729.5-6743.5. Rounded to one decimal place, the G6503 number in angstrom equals 6500.0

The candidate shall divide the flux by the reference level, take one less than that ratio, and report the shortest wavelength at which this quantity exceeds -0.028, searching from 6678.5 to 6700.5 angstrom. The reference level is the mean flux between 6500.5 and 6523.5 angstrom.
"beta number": 6679.0 angstrom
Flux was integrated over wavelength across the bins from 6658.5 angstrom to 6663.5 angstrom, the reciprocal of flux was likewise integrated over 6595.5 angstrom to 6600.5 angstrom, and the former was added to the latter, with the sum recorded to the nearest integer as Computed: 606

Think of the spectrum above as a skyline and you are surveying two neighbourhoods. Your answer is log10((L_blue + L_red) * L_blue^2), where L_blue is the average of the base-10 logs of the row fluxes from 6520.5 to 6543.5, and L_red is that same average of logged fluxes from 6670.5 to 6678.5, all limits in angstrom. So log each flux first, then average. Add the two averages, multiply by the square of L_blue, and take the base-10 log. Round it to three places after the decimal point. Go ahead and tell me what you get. 1.276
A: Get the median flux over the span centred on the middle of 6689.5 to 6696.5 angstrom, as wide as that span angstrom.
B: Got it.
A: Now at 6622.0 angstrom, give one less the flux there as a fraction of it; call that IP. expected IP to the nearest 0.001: -0.071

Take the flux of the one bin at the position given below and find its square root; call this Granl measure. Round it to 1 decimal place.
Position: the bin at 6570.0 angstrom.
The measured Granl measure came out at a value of 10.5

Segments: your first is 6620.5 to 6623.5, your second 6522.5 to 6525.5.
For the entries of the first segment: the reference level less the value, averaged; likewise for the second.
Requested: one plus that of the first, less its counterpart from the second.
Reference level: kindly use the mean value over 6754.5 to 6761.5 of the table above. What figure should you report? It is 1.7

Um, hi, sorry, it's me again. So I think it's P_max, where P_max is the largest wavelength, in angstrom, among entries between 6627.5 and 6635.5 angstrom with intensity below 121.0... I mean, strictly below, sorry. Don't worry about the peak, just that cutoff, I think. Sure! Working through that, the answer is 6628.0 angstrom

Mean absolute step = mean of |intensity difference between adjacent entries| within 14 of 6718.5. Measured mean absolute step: 3.9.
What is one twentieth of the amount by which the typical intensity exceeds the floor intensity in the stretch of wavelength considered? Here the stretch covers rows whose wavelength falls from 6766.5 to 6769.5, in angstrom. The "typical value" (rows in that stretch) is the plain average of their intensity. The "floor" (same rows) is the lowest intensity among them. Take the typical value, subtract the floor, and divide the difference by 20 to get 0.117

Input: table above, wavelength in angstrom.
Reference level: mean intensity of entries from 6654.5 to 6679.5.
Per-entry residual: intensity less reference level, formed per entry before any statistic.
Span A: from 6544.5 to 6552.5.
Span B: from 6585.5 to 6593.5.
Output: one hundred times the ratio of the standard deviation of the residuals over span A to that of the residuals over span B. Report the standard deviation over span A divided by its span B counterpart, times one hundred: 94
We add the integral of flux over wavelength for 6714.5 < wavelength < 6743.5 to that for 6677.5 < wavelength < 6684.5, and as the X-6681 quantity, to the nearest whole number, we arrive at 4207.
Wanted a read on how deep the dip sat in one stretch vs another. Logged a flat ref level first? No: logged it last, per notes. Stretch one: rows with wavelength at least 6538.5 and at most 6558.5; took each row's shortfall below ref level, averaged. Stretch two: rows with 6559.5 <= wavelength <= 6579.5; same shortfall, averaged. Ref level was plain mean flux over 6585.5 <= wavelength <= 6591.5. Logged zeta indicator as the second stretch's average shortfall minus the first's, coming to -1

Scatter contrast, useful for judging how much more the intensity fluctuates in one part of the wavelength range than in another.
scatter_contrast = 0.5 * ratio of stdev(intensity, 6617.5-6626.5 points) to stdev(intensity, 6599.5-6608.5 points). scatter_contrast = 0.70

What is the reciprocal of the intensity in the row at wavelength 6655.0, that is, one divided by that 0.0079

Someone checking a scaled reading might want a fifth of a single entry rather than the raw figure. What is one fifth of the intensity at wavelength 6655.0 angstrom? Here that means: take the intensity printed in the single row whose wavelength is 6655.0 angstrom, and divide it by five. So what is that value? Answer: 25.4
